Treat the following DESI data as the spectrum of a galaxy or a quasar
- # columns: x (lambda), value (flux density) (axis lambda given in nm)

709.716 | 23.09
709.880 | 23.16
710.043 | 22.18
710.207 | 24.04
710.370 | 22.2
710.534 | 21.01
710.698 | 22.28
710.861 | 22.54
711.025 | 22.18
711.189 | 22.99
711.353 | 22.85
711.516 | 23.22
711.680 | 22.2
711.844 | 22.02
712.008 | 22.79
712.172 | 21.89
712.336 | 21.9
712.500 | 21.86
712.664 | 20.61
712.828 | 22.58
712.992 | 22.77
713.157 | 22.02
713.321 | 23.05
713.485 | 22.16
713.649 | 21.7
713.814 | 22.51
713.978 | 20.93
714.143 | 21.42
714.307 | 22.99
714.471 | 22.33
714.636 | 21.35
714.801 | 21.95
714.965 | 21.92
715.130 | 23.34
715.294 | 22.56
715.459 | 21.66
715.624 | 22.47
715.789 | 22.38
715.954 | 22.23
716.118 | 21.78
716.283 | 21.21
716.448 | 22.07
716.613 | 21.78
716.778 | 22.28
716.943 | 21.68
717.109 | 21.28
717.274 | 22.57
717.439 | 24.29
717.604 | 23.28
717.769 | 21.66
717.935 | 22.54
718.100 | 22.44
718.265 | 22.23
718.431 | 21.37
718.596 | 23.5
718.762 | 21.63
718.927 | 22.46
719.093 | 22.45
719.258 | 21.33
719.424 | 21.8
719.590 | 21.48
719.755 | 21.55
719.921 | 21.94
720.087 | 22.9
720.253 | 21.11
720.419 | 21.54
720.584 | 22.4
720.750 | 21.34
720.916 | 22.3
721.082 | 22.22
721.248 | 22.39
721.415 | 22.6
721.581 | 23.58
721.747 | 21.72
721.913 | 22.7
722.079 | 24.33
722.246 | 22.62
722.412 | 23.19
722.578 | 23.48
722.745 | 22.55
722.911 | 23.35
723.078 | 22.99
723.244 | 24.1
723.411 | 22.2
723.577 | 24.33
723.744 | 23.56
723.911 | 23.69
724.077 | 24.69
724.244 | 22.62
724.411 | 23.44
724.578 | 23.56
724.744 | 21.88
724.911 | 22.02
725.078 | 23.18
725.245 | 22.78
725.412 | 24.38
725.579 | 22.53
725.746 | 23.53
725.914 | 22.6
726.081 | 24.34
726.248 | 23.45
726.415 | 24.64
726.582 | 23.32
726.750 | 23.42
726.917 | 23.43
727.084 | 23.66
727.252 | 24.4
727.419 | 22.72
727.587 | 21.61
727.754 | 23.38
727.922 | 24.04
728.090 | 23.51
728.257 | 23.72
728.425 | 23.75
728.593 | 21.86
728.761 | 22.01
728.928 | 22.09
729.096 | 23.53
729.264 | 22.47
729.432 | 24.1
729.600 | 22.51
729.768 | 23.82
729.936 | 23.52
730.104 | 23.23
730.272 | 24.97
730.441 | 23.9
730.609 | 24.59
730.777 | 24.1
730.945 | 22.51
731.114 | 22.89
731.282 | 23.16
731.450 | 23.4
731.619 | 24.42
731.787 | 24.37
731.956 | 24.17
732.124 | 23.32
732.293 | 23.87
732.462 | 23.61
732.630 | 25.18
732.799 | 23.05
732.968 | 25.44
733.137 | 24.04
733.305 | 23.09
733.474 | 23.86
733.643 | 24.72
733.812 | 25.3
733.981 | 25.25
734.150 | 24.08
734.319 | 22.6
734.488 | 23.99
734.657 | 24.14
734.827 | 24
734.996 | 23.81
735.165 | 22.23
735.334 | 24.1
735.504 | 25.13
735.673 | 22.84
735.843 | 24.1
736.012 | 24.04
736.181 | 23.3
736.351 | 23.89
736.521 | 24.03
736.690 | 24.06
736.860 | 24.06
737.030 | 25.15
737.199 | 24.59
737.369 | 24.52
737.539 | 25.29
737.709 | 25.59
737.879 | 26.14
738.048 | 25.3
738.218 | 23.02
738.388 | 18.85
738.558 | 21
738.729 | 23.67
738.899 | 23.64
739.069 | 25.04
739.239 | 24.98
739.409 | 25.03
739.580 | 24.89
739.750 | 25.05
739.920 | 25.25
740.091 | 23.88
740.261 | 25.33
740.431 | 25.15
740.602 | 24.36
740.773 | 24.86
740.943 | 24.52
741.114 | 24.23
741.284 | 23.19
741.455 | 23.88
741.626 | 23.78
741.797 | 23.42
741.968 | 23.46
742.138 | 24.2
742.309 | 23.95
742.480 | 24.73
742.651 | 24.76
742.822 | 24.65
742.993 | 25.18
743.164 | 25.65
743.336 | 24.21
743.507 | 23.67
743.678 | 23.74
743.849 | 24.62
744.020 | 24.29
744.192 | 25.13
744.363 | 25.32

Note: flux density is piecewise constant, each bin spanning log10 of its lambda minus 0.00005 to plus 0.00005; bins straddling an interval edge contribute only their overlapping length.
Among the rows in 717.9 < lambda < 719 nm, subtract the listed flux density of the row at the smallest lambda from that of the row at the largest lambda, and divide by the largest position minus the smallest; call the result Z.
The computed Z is -0.08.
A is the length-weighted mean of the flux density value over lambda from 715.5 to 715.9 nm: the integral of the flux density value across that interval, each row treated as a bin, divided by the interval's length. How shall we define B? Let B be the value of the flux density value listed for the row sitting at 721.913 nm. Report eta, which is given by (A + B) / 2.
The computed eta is 22.5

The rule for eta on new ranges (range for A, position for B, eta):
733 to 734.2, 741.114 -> 24.3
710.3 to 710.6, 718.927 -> 22.0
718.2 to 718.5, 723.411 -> 22.0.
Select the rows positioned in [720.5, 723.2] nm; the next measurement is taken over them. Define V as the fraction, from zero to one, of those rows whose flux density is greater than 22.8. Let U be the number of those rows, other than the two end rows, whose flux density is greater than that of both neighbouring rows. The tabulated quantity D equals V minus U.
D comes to -4.6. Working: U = 5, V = 0.4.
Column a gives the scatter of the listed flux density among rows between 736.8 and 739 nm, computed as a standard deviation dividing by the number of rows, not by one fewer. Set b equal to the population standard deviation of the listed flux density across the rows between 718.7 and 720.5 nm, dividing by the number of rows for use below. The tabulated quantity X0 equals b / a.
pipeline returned 0.27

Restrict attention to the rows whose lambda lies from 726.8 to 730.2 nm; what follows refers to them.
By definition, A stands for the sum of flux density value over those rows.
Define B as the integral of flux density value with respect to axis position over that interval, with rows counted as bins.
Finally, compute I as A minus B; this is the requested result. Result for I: 385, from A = 463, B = 79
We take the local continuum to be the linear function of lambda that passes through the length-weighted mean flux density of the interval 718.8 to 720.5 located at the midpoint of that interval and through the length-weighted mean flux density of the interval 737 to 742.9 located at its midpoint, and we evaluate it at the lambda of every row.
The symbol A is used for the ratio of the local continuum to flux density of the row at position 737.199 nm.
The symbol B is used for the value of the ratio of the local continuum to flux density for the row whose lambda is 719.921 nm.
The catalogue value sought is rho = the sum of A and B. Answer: 1.97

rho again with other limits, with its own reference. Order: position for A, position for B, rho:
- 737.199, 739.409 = 1.94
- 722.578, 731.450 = 1.94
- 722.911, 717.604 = 1.88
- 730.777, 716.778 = 1.93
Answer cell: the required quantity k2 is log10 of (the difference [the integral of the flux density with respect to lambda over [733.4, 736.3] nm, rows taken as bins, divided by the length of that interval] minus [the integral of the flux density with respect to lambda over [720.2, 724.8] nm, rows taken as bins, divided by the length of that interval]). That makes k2 0.0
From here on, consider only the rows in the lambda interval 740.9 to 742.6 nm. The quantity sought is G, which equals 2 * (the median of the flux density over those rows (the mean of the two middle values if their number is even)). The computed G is 47.8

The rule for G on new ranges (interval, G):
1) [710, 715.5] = 44.4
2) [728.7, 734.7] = 47.7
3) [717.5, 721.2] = 44.2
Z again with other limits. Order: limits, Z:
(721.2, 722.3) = 0.23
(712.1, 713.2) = 0.13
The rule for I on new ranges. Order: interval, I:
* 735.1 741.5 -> 763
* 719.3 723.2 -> 429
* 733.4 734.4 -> 121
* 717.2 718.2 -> 114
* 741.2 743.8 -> 300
